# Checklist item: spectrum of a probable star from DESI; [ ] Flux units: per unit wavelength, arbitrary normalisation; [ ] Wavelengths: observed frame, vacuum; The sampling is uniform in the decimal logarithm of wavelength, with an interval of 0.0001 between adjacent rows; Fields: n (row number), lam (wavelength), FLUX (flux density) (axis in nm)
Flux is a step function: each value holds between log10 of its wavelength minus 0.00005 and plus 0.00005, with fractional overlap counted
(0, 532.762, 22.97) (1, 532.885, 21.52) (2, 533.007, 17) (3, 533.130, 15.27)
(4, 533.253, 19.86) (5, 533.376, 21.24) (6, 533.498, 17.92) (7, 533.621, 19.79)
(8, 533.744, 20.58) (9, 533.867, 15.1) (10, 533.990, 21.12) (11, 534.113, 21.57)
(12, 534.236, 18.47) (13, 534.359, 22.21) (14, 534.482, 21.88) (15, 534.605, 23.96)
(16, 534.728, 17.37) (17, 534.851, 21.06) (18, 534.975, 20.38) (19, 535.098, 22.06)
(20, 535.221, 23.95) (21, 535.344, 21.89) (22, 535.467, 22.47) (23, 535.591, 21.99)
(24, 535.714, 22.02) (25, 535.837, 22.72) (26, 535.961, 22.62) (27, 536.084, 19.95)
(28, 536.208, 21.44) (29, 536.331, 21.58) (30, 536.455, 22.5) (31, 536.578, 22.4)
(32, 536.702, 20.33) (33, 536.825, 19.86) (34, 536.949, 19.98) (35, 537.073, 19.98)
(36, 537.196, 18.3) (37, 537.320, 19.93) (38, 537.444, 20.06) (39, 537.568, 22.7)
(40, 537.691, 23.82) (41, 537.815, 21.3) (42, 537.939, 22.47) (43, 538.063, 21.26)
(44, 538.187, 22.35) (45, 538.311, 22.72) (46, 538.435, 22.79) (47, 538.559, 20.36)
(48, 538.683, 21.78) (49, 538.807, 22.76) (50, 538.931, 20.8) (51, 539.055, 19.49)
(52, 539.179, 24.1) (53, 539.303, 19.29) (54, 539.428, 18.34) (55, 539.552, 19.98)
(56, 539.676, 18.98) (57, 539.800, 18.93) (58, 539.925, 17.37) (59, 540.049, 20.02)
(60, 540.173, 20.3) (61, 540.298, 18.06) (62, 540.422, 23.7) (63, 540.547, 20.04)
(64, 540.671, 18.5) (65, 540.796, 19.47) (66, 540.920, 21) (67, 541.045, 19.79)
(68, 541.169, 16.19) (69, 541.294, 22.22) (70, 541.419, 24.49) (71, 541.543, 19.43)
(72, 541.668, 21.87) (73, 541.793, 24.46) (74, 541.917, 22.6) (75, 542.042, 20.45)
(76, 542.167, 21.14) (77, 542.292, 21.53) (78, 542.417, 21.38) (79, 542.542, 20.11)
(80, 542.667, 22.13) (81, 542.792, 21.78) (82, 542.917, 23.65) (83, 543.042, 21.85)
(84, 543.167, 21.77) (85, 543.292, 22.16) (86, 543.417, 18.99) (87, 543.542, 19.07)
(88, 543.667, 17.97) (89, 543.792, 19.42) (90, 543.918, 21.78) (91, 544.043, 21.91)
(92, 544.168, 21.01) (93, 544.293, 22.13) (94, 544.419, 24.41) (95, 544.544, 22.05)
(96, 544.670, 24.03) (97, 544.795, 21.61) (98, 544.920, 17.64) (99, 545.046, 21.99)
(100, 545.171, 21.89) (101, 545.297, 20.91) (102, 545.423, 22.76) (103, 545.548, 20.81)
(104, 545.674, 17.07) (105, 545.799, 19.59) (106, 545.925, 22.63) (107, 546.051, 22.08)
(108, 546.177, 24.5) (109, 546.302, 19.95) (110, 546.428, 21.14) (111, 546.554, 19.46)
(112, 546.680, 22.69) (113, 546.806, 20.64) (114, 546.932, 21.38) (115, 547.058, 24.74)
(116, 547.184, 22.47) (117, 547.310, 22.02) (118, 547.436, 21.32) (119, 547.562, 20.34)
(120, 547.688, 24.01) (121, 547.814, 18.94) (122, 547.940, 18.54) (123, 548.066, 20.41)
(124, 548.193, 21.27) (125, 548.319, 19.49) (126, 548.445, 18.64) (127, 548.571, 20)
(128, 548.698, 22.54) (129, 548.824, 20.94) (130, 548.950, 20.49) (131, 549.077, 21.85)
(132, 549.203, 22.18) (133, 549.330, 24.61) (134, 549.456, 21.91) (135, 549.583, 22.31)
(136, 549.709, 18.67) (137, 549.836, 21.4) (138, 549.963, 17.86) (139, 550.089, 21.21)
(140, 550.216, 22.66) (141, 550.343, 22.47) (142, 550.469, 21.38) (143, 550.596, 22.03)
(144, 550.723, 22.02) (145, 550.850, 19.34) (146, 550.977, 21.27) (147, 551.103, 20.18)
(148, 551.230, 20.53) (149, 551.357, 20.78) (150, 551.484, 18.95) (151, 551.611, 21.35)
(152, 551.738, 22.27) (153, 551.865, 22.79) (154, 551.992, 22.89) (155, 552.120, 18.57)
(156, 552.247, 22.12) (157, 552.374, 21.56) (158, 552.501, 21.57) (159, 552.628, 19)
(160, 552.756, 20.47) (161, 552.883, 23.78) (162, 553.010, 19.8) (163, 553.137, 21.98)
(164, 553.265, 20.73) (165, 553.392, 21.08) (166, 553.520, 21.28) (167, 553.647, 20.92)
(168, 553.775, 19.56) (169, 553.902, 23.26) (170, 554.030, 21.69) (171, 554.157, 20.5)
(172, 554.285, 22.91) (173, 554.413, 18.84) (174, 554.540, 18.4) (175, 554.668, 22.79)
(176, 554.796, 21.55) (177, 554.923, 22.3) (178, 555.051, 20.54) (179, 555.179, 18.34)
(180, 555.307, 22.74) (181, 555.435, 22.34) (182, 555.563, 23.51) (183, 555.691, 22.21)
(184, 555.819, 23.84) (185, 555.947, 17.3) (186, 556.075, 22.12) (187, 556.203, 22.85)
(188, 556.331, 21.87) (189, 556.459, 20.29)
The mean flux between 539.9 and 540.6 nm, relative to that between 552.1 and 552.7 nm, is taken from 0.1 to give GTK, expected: -0.87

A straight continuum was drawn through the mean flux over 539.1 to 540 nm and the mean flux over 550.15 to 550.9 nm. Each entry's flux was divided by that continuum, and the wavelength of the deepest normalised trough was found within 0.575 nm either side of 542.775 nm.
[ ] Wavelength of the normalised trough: 542.542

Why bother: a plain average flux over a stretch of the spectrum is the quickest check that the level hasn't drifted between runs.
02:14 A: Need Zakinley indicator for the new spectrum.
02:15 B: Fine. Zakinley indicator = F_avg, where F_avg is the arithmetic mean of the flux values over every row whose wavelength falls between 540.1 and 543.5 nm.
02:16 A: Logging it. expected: 21.1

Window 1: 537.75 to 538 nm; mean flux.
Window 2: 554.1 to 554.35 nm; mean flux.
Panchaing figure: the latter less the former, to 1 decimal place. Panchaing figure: -0.2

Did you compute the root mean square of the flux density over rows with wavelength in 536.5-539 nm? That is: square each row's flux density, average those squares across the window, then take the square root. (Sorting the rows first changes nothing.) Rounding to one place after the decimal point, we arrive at 21.3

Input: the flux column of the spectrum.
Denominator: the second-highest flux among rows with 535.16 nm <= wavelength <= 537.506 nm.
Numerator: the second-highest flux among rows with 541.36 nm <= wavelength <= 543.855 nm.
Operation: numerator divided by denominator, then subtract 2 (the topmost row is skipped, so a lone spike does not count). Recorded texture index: -0.92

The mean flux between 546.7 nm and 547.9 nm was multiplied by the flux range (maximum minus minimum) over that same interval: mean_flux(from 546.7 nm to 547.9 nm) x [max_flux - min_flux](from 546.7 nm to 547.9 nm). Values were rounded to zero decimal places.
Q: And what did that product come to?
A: 126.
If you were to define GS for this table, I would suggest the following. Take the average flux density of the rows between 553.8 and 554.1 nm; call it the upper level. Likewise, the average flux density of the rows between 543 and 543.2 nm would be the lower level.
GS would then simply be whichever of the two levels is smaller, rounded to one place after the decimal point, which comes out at 21.8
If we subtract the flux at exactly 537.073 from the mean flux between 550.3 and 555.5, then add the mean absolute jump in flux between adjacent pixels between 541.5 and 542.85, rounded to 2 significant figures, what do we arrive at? 2.6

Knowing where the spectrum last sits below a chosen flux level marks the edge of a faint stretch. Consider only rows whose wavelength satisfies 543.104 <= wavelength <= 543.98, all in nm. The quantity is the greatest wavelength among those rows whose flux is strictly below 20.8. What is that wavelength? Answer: 543.792 nm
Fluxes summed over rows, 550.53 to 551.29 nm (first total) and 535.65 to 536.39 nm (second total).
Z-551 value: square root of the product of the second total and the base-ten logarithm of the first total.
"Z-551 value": 16.5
